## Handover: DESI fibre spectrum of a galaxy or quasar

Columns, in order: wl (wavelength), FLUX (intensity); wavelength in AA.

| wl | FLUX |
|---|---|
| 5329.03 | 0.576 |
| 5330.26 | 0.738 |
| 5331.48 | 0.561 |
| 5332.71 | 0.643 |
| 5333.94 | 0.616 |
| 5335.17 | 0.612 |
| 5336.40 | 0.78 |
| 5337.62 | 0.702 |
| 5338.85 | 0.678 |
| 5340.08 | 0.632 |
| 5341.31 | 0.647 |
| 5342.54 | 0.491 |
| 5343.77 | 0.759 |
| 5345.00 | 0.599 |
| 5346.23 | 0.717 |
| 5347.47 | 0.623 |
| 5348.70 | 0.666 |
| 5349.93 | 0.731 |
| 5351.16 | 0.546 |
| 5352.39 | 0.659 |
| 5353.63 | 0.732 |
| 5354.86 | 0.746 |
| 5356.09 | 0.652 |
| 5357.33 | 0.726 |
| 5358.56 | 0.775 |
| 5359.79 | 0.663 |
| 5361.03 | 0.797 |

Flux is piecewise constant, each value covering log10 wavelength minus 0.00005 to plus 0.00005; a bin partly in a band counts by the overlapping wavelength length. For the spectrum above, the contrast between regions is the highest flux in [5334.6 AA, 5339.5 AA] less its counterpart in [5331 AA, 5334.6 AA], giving 0.14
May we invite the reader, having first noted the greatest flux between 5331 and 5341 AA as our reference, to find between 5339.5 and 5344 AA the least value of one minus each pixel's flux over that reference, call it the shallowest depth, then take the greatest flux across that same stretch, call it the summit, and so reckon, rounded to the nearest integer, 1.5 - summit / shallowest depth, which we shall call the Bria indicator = -27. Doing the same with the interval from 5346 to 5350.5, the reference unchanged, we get -10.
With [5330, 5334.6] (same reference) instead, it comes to -12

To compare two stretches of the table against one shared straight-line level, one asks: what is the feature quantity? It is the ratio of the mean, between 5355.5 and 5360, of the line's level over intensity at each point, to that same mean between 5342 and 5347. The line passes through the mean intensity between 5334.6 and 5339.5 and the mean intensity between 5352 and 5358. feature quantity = 0.90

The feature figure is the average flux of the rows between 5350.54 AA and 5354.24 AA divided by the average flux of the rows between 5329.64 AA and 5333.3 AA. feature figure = 1.00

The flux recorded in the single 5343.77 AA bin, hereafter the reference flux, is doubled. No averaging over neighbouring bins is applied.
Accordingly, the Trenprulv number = 1.5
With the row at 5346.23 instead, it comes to 1.4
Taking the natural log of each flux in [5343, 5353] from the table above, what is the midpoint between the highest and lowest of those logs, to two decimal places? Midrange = -0.44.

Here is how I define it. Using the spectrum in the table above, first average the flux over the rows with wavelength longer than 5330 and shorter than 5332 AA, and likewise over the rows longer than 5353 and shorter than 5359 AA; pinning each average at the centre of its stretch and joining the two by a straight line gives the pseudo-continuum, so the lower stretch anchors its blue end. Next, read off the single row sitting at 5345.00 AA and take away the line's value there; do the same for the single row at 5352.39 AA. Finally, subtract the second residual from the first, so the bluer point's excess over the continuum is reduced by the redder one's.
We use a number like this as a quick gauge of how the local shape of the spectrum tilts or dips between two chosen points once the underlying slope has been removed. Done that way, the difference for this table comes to -0.04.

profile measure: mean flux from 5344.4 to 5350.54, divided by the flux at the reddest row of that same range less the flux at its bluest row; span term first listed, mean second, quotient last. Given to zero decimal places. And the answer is 5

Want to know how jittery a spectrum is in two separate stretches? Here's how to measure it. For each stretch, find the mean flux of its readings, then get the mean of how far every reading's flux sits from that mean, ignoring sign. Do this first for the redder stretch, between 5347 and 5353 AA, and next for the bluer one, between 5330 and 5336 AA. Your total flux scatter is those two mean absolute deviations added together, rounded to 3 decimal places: 0.094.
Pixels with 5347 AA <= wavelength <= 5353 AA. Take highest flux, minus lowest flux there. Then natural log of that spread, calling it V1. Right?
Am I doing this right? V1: -1.69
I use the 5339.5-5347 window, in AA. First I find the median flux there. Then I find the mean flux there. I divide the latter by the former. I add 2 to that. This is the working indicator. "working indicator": 3.00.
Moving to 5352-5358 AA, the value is 2.97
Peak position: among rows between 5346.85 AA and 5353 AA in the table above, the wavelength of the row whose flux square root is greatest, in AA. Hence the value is 5349.93 AA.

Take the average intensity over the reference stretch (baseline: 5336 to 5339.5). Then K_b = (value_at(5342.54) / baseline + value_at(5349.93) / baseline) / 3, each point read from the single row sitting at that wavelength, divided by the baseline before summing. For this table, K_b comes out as 0.57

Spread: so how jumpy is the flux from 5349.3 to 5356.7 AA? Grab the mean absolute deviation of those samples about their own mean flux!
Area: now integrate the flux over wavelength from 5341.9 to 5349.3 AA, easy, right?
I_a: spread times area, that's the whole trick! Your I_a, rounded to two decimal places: 0.28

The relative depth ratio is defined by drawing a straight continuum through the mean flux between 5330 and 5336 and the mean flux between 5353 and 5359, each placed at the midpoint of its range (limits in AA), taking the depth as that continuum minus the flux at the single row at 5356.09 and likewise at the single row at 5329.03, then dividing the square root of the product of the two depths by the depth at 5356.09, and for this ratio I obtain 0.8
